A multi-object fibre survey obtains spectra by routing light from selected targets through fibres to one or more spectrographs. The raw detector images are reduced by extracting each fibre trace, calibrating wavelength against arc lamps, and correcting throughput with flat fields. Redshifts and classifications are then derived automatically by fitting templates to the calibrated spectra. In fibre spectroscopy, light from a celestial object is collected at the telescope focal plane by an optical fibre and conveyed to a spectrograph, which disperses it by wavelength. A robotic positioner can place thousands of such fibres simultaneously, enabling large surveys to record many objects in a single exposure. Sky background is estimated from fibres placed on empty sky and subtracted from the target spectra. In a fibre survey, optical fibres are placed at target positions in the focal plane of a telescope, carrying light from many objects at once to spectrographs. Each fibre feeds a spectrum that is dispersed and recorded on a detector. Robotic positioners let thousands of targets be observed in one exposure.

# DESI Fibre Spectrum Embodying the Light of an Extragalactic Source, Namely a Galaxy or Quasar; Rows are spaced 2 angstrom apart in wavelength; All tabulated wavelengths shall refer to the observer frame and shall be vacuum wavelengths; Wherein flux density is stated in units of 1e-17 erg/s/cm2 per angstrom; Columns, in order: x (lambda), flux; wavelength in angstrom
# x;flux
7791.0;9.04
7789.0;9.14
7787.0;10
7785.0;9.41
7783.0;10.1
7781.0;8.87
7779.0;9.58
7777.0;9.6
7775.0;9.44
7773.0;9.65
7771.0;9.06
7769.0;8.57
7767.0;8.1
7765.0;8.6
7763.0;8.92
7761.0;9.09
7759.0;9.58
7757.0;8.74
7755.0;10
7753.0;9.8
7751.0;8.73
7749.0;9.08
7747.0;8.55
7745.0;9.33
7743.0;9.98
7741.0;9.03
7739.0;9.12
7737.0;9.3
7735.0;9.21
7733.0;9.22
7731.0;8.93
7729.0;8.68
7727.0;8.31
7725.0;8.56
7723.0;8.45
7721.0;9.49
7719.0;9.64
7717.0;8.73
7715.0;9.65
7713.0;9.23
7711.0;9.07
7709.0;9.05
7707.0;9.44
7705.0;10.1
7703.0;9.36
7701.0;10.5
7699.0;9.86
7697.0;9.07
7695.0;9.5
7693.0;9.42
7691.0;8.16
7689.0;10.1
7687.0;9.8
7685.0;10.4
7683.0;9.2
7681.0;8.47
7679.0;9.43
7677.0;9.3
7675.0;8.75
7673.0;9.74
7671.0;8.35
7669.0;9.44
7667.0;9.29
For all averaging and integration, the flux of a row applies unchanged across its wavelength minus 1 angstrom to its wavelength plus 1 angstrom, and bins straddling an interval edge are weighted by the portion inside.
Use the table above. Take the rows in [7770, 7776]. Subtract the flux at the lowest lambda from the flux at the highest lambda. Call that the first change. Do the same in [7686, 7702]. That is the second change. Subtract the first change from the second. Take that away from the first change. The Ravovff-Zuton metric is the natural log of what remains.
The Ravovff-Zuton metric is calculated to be -2.8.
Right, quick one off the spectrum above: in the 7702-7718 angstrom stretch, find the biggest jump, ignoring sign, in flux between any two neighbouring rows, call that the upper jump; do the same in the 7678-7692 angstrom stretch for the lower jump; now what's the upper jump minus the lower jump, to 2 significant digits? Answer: -1.0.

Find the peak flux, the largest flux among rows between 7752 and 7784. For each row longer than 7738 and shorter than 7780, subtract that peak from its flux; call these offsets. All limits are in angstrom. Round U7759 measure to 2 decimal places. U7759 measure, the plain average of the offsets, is -0.93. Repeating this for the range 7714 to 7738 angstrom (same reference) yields -1.09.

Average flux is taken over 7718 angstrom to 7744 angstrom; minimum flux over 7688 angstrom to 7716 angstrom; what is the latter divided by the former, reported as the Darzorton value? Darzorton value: 0.90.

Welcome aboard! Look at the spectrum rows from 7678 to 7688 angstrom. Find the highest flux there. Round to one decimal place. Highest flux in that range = 10.4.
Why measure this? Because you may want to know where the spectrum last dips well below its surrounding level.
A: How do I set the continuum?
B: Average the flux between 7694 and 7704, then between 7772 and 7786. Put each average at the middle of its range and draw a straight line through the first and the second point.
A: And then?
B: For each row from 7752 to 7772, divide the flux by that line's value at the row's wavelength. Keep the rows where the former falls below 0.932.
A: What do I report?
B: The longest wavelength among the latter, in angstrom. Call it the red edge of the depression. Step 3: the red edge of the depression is 7769.0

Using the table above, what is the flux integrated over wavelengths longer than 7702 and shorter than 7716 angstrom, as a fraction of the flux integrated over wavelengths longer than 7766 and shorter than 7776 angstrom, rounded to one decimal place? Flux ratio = 1.5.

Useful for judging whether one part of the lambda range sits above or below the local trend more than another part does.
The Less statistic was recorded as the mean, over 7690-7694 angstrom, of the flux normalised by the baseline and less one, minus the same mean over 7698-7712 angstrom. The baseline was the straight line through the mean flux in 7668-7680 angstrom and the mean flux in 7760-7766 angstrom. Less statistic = -0.10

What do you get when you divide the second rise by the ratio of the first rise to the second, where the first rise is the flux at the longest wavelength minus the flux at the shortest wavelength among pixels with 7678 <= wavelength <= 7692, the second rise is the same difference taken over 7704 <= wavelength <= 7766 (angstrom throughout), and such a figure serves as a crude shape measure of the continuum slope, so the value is -1.8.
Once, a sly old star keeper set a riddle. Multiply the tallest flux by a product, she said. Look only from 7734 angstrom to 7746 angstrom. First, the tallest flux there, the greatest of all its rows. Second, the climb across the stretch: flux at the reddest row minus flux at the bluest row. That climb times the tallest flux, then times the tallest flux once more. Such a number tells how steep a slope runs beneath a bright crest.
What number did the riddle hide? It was 12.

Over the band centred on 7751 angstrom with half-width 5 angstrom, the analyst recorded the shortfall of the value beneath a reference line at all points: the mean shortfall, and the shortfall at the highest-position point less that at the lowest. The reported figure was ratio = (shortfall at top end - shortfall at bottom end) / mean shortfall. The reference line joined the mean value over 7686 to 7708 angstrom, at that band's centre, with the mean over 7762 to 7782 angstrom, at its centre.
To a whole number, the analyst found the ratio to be 35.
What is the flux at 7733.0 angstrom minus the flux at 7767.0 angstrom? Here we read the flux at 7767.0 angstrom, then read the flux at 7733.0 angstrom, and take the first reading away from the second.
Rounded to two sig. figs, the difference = 1.1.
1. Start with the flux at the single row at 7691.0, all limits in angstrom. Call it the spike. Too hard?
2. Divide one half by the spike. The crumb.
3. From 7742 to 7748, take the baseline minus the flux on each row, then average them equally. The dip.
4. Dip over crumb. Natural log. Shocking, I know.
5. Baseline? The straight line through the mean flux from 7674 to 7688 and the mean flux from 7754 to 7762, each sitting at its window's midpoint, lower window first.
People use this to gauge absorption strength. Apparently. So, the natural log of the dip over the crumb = 0.0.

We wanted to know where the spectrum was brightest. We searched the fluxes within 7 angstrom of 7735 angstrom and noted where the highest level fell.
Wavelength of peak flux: 7737.0 angstrom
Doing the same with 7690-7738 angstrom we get 7701.0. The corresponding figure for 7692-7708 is 7701.0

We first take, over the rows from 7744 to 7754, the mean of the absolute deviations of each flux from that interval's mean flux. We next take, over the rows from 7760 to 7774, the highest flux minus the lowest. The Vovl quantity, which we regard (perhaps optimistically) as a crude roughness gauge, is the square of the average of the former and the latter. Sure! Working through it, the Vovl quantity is 0.93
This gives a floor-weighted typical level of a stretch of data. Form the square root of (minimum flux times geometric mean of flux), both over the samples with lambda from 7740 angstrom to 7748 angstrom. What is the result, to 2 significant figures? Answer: 8.9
